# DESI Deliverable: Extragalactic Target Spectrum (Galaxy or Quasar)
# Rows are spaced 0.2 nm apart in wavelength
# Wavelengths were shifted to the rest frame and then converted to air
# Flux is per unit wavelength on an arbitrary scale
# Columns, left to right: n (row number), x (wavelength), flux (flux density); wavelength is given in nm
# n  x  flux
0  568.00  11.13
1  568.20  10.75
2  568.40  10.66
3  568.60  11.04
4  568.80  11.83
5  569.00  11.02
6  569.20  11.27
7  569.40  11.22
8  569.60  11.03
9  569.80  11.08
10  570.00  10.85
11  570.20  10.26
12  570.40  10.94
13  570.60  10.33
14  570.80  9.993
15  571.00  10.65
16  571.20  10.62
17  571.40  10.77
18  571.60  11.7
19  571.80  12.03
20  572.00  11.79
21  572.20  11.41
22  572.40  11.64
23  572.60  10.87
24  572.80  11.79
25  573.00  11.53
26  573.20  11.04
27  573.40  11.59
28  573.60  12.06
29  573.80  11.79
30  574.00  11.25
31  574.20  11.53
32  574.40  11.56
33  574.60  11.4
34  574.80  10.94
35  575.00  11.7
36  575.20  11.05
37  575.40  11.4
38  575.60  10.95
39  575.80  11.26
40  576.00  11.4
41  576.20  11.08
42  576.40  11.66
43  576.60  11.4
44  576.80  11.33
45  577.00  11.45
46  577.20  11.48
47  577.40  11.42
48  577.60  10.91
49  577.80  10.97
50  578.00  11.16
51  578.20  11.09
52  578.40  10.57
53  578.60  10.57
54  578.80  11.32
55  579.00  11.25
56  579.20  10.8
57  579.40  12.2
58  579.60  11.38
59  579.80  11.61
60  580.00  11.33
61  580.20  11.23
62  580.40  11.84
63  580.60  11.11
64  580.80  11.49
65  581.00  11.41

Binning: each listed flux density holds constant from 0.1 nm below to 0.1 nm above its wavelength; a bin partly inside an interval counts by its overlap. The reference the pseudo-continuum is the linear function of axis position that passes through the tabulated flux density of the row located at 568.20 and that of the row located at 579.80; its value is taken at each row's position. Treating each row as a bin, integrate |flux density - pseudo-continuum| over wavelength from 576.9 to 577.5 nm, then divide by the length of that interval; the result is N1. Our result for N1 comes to 0.04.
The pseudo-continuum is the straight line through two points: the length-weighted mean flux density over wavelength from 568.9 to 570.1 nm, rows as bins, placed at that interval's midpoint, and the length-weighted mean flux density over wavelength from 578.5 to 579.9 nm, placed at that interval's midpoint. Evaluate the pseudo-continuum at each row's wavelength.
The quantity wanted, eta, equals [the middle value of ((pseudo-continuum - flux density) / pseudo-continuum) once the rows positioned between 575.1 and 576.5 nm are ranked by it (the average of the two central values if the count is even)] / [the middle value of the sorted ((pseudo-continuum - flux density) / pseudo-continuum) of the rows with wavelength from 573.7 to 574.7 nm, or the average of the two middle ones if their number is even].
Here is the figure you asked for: 0.1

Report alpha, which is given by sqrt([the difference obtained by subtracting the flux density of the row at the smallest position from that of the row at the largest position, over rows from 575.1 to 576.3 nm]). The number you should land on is 0.17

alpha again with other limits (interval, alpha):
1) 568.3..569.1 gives 0.60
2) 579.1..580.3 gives 0.66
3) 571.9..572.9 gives 0.00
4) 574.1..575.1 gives 0.41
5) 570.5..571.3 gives 0.54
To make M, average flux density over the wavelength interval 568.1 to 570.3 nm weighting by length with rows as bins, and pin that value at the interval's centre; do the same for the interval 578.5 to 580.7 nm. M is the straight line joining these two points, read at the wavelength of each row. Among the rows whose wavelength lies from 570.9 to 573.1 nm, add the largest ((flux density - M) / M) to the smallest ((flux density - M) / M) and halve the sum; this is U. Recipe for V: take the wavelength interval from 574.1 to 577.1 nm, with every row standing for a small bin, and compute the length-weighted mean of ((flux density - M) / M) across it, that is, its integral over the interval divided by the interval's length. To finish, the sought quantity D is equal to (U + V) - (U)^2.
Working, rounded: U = 0.023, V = 0.012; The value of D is 0.034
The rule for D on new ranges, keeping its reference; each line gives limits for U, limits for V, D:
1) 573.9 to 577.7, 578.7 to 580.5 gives 0.017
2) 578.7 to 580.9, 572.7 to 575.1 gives 0.048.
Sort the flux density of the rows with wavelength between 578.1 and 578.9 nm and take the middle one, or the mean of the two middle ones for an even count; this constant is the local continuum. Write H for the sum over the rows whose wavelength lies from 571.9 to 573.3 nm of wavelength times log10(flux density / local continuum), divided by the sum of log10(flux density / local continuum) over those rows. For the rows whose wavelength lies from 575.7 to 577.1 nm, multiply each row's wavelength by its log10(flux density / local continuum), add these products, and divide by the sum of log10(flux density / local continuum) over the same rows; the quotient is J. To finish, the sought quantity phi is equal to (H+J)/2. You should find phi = 574.48 nm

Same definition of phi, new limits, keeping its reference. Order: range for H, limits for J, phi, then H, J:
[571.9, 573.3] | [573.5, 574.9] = 573.28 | 572.51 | 574.04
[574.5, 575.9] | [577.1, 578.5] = 576.30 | 575.15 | 577.45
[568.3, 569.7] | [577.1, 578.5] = 573.27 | 569.09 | 577.45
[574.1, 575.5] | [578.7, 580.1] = 577.10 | 574.74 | 579.47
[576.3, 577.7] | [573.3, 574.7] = 575.41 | 576.89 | 573.93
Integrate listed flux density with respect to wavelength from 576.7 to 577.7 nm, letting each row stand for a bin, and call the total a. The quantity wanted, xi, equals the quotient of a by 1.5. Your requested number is 8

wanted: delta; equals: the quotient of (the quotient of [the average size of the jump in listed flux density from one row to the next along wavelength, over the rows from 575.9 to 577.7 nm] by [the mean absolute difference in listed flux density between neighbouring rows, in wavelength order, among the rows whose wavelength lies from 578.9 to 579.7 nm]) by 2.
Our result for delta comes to 0.14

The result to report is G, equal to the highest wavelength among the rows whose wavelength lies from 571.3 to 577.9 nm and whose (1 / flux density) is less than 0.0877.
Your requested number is 577.40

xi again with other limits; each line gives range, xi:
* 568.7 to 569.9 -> 9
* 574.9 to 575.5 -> 5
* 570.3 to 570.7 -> 3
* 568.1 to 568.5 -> 3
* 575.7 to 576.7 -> 8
